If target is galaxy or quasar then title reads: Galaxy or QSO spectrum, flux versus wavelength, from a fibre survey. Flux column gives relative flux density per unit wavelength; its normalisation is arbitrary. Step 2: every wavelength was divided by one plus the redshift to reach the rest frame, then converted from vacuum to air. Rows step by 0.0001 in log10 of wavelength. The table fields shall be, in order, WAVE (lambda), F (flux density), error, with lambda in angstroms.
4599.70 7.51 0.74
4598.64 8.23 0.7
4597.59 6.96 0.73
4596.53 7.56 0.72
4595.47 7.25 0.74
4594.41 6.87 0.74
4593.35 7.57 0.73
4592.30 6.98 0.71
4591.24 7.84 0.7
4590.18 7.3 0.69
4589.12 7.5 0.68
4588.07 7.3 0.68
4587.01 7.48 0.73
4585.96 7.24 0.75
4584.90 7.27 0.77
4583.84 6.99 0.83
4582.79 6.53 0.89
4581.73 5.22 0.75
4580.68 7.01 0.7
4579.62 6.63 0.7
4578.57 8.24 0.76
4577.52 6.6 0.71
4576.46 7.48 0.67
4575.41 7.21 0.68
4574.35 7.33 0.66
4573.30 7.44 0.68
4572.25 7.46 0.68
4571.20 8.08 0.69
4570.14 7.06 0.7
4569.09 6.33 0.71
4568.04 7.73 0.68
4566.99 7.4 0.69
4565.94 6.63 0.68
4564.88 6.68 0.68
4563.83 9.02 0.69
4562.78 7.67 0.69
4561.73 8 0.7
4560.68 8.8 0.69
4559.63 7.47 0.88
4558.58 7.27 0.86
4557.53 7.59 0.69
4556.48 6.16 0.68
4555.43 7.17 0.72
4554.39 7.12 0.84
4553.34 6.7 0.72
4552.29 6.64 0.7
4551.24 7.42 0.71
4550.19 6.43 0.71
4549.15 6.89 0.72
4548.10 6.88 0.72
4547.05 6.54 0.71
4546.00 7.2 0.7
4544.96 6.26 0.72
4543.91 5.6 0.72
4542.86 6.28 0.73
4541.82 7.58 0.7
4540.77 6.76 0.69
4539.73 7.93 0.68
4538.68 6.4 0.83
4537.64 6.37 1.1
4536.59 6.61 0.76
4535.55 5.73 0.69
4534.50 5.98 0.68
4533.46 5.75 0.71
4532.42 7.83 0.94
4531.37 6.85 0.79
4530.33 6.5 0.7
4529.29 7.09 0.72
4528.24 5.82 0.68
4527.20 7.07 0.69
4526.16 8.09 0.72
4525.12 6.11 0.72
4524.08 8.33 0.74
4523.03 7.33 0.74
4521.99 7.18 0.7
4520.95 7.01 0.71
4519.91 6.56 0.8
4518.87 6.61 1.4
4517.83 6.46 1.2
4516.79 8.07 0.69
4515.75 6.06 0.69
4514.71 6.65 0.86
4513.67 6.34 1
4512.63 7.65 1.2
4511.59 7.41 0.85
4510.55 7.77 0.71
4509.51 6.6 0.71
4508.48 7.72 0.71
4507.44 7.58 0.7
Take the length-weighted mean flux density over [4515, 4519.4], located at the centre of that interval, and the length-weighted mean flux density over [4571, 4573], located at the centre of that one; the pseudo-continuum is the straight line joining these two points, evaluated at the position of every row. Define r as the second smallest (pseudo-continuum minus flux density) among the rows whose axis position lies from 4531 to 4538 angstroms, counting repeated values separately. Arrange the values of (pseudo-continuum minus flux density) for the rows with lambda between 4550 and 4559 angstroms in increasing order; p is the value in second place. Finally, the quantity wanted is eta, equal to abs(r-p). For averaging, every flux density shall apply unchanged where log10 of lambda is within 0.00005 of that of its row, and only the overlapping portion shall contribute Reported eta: 0.24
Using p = -0.06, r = 0.2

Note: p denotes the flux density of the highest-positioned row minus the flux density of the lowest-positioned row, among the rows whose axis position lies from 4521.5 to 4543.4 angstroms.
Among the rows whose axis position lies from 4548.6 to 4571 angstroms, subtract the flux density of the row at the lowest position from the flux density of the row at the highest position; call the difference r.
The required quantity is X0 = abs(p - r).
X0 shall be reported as 1.1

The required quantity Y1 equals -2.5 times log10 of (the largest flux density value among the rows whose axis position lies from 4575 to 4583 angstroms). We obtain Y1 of -2.29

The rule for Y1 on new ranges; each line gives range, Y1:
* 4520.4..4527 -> -2.30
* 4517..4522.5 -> -2.14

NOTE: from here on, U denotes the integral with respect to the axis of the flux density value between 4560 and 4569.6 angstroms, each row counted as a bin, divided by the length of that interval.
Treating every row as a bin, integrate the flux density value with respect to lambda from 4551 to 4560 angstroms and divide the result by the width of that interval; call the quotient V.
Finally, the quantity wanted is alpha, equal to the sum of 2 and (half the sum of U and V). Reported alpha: 9.31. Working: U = 7.58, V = 7.04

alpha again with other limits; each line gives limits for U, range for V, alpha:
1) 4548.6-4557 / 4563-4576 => 9.10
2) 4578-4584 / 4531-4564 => 8.85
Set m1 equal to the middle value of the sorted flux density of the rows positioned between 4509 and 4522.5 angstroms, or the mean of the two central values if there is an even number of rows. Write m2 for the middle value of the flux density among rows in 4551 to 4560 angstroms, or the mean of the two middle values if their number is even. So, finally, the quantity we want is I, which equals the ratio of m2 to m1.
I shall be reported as 1.08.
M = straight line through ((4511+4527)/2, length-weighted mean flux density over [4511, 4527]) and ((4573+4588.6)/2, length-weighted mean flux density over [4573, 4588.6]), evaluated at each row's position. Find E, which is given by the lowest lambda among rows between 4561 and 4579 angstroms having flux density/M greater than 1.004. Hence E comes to 4561.73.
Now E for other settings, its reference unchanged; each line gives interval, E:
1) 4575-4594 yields 4575.41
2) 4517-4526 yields 4521.99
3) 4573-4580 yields 4573.30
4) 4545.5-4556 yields 4546.00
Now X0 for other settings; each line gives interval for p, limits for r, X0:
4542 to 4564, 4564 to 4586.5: 2.2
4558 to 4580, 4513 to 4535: 0.3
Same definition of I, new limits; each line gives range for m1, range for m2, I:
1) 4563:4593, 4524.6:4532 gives 0.94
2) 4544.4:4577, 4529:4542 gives 0.92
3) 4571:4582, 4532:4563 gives 0.93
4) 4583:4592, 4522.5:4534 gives 0.97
